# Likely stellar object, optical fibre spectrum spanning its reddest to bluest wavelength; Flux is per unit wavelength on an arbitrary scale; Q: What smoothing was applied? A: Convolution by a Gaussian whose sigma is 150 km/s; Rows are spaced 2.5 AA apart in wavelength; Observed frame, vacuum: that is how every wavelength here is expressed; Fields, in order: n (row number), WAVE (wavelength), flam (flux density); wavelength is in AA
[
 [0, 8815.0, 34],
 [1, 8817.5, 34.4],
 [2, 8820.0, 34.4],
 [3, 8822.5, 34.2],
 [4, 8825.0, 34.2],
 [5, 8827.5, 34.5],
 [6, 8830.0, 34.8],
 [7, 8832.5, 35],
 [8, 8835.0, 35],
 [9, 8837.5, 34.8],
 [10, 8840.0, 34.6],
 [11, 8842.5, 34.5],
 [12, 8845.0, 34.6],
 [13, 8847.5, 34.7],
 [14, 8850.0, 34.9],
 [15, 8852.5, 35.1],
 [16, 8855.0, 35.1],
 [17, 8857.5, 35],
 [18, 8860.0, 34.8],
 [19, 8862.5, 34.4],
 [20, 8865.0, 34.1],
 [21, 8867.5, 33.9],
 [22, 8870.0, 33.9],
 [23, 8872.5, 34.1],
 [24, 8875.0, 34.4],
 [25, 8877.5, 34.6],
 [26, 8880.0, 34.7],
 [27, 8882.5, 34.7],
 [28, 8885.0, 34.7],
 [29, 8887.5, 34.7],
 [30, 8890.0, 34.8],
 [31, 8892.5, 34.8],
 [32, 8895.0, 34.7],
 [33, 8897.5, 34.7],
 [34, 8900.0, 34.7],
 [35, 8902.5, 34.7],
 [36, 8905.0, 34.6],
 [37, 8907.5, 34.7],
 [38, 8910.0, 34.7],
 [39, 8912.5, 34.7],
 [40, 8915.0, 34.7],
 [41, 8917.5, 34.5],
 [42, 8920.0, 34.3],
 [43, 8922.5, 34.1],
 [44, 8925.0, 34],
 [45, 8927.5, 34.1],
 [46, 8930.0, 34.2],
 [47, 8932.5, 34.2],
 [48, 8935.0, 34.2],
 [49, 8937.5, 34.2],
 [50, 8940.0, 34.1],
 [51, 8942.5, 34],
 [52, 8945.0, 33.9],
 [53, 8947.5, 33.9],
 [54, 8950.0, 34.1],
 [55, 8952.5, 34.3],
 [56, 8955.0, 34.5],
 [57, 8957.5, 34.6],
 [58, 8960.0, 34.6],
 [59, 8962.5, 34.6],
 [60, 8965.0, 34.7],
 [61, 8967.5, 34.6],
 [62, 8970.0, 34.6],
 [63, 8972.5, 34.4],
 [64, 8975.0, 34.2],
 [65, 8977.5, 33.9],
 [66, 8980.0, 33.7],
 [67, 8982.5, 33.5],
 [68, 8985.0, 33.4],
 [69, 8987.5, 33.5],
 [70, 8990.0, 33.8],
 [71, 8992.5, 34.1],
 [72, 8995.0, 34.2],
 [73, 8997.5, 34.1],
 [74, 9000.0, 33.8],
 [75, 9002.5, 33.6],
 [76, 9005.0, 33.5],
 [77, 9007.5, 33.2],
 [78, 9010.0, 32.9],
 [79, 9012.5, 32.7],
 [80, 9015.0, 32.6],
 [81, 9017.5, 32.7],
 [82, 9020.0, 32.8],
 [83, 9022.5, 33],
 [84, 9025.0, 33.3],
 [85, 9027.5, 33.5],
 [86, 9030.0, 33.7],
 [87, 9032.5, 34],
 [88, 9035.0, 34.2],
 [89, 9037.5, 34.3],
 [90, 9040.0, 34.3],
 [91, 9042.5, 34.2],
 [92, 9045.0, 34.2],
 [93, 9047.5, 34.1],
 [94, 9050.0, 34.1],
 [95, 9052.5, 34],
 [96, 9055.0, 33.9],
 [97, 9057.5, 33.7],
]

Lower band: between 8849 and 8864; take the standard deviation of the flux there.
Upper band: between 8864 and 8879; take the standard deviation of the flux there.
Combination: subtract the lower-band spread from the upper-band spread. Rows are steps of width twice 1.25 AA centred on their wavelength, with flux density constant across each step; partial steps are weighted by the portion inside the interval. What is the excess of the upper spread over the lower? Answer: 0.02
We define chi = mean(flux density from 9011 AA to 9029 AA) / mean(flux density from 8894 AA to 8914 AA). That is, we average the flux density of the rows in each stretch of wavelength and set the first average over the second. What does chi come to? 0.950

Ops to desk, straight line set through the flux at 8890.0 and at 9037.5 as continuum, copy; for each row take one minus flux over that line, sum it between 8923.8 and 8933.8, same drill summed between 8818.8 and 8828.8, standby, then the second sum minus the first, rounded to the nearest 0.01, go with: 0.02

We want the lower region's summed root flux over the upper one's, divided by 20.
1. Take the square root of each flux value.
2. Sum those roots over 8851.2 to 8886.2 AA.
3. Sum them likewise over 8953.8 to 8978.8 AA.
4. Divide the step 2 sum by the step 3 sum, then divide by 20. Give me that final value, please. 0.070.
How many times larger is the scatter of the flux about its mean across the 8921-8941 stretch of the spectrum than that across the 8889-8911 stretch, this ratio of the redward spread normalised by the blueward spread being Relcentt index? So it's 1.2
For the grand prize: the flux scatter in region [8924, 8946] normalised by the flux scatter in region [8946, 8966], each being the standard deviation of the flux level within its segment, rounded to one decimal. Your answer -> 0.4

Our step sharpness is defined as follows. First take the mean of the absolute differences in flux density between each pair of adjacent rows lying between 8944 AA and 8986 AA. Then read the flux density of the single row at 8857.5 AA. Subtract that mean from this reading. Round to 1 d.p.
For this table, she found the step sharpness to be 34.9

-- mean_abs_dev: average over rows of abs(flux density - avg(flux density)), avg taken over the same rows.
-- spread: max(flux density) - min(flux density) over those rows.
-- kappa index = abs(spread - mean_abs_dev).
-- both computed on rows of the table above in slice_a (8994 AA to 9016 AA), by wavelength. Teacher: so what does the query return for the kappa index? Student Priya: 1.1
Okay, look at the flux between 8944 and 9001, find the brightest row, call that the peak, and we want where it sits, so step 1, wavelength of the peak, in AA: 8965.0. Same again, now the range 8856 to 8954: 8857.5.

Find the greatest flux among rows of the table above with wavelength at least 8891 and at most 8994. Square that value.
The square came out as 1211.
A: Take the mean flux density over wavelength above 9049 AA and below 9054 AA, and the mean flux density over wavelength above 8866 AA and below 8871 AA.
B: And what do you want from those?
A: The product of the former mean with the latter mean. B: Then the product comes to 1154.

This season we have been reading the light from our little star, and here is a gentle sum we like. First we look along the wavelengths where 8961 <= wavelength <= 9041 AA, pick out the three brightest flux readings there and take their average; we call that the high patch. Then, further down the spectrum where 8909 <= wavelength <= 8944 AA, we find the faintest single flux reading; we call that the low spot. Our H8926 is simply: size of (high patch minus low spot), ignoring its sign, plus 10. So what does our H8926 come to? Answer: 10.6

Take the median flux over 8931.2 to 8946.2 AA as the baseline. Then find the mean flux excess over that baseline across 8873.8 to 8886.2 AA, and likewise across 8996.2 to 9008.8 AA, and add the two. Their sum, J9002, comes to 0.0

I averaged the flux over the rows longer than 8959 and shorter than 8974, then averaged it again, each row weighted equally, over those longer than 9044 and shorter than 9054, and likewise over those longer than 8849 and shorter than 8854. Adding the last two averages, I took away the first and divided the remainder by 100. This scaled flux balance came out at 0.345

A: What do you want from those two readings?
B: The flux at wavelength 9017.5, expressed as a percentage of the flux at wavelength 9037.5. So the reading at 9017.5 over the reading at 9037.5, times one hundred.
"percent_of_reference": 95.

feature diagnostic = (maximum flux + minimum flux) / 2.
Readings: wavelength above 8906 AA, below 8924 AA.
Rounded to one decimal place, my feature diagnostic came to 34.4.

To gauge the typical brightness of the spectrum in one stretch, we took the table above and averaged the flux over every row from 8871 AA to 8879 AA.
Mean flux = 34.4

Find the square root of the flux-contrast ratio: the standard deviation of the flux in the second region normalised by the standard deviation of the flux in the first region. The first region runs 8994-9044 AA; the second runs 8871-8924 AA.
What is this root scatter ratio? 0.59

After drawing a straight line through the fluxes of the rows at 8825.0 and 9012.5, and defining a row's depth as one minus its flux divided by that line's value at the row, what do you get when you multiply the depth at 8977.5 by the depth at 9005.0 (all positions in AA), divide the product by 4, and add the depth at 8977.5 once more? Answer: -0.028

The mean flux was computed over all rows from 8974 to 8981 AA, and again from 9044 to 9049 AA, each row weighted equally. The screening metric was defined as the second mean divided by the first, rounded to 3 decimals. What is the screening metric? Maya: 1.006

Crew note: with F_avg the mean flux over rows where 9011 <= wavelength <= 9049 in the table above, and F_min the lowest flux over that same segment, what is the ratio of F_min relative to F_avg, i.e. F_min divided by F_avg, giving 0.971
